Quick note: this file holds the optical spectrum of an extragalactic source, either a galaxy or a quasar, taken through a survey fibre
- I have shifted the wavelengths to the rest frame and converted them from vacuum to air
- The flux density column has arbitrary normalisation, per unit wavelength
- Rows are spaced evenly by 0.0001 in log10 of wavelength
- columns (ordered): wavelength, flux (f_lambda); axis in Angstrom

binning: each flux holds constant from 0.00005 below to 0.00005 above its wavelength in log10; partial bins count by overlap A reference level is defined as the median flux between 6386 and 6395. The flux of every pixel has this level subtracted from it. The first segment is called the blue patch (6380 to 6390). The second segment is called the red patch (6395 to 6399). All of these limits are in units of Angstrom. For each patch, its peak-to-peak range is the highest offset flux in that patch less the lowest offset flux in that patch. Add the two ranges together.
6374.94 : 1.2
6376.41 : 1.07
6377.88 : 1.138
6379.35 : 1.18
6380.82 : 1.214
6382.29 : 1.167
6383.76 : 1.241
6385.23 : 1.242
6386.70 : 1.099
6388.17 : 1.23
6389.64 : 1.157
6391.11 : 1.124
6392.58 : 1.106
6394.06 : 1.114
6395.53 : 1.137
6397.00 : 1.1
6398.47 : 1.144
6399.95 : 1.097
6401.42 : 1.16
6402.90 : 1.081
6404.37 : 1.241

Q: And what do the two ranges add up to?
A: 0.187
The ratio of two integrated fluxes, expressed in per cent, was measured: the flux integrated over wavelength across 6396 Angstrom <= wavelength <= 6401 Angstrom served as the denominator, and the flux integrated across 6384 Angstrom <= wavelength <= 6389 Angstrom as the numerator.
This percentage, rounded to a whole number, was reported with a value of 107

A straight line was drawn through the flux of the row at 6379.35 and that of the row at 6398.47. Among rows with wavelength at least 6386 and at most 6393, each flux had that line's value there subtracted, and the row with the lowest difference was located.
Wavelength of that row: 6386.70 Angstrom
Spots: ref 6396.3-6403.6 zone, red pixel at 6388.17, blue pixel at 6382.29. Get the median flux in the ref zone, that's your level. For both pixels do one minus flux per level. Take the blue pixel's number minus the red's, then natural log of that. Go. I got -2.9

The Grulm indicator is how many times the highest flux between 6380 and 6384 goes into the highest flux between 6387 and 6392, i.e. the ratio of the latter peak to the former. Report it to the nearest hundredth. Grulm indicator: 0.99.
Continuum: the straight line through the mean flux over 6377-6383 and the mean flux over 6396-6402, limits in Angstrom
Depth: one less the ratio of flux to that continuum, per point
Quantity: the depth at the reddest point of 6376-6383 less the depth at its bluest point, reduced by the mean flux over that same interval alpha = -1.25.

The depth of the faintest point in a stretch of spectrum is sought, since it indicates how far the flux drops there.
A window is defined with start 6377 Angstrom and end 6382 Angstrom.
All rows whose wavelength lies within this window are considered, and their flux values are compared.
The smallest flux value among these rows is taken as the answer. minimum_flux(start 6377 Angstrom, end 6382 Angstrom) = 1.138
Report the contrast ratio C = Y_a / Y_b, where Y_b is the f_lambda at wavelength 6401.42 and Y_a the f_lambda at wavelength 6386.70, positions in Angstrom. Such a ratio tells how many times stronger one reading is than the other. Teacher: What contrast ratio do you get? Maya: 0.95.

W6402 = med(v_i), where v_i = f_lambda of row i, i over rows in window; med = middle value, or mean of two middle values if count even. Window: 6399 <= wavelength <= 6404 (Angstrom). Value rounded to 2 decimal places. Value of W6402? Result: 1.10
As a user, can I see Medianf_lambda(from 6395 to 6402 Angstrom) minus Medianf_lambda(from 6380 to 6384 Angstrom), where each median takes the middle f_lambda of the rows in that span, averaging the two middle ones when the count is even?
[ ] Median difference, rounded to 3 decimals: -0.077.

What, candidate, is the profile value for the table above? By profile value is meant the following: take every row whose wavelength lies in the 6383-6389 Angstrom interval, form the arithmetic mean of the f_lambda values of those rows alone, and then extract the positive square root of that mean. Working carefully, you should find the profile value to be 1.10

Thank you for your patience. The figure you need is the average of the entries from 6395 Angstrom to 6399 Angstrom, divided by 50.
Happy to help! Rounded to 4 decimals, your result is 0.0225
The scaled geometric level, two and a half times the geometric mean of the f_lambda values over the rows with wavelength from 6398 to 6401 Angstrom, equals 2.80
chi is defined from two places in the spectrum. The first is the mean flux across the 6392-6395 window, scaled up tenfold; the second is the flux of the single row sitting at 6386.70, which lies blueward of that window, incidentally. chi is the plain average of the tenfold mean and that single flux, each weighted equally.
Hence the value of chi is 6.10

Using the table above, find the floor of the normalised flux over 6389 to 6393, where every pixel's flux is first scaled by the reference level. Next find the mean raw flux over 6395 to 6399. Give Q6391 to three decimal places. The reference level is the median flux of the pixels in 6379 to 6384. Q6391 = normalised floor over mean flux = 0.820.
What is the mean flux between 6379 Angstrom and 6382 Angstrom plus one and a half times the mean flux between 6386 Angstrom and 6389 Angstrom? 2.94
